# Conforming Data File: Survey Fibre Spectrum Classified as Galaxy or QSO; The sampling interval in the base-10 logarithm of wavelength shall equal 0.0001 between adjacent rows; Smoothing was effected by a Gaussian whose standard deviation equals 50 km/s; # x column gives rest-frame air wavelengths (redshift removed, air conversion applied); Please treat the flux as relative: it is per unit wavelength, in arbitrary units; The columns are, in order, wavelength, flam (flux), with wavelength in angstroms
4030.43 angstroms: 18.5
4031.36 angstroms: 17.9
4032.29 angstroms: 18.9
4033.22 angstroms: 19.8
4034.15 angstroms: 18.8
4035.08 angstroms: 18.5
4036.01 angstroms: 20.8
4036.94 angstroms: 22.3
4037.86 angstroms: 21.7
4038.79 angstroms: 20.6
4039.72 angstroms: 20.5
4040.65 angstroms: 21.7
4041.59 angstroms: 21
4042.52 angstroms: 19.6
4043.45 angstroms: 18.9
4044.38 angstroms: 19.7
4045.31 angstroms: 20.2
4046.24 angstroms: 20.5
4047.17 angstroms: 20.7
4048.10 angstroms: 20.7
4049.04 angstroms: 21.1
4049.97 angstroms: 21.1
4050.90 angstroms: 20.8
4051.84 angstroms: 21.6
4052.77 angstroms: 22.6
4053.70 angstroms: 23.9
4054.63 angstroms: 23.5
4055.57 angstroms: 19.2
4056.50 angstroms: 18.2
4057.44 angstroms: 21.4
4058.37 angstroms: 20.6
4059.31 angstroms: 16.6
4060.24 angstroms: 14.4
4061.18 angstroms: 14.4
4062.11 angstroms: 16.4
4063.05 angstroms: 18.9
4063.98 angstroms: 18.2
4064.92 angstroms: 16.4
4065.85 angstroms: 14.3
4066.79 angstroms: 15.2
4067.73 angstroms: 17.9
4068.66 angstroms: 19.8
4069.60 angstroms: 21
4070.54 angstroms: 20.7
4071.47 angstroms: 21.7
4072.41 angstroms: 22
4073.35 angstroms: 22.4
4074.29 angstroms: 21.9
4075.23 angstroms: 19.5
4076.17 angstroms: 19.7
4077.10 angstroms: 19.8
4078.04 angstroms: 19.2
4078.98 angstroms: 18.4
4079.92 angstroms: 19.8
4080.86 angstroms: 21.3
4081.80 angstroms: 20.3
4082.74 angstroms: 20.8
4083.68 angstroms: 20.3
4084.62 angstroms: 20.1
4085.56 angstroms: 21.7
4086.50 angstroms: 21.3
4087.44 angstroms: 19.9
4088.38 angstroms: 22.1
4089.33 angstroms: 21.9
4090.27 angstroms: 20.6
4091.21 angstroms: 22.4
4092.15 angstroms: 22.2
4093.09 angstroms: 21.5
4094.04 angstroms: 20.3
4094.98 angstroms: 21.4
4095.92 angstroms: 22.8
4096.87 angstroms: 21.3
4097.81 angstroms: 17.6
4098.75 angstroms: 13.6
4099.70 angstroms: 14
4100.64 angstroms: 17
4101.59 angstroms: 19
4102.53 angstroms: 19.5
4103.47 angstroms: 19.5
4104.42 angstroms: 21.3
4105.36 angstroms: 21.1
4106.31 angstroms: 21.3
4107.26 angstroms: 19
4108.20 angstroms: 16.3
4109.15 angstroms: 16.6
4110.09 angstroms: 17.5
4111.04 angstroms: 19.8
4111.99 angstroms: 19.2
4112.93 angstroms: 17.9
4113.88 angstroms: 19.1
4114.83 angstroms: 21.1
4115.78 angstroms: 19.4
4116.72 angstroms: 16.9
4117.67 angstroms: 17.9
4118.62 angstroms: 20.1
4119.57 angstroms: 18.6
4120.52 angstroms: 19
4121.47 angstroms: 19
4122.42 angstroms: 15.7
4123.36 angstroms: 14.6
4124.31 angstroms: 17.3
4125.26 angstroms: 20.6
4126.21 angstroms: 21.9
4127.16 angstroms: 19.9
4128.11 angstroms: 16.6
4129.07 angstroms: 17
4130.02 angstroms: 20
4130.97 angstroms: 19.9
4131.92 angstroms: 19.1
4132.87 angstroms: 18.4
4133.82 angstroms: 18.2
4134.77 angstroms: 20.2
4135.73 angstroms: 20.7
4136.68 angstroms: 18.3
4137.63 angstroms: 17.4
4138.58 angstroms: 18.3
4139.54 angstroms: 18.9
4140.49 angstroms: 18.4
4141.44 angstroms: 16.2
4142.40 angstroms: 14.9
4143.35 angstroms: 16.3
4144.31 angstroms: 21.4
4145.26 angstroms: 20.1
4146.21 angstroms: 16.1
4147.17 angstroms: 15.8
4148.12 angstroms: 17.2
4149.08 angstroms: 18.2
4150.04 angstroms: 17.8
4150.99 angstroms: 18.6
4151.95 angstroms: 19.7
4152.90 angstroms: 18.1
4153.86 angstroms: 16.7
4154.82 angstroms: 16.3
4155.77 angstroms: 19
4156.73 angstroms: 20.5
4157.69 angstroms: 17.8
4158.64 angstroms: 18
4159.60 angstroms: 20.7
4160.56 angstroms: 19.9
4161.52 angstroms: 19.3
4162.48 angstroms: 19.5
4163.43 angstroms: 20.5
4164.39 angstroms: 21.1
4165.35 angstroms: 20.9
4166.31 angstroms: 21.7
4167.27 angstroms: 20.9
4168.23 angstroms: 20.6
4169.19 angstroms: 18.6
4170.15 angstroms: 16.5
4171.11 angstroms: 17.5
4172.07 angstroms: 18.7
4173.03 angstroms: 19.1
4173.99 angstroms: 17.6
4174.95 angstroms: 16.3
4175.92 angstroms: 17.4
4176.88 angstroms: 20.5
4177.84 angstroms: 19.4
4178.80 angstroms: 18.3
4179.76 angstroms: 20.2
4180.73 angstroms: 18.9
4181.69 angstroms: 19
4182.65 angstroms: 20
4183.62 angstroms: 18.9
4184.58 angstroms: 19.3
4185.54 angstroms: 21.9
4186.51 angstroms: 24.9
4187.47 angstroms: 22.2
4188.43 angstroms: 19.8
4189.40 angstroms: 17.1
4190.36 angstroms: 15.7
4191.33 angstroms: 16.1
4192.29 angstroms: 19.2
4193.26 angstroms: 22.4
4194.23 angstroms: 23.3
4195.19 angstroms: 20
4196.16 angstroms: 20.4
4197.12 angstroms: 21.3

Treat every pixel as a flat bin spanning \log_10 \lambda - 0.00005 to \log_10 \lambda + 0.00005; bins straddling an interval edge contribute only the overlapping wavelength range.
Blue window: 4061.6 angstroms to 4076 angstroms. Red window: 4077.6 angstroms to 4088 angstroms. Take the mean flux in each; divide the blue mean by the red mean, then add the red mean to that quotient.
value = 21.2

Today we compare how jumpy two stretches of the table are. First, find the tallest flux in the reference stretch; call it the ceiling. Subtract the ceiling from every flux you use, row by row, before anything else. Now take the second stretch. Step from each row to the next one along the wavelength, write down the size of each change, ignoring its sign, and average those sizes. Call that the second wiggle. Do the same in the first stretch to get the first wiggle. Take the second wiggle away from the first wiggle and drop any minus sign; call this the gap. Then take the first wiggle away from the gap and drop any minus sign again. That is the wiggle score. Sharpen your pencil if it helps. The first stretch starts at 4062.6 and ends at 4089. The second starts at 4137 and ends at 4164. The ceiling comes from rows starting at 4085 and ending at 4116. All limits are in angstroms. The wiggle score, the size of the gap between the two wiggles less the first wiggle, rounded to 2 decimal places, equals 0.71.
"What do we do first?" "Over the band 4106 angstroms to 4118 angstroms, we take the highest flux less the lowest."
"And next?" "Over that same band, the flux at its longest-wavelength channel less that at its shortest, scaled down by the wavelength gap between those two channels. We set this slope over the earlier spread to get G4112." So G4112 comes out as -0.06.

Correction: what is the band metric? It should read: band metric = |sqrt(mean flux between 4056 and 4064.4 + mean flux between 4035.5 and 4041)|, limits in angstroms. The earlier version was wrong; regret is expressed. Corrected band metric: 6.241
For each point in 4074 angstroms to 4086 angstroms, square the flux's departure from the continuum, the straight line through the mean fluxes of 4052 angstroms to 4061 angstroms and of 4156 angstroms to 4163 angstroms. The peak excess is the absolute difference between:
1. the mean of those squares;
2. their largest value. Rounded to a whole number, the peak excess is 3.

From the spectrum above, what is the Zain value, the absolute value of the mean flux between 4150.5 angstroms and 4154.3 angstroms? 18.3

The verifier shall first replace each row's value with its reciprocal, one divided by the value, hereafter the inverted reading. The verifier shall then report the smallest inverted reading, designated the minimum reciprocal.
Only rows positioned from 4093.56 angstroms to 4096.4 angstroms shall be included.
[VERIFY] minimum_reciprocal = 0.044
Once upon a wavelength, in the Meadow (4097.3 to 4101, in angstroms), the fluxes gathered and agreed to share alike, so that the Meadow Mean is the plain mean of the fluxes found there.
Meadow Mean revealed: 15.6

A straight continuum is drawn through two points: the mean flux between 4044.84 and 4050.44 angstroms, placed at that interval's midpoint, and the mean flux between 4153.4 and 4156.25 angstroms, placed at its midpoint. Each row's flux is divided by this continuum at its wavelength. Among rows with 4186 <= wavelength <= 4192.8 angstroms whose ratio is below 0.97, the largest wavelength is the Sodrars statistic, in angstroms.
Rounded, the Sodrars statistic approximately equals 4190.36 angstroms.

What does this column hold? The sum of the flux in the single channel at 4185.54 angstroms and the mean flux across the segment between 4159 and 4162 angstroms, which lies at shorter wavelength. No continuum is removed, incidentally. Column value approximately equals 42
